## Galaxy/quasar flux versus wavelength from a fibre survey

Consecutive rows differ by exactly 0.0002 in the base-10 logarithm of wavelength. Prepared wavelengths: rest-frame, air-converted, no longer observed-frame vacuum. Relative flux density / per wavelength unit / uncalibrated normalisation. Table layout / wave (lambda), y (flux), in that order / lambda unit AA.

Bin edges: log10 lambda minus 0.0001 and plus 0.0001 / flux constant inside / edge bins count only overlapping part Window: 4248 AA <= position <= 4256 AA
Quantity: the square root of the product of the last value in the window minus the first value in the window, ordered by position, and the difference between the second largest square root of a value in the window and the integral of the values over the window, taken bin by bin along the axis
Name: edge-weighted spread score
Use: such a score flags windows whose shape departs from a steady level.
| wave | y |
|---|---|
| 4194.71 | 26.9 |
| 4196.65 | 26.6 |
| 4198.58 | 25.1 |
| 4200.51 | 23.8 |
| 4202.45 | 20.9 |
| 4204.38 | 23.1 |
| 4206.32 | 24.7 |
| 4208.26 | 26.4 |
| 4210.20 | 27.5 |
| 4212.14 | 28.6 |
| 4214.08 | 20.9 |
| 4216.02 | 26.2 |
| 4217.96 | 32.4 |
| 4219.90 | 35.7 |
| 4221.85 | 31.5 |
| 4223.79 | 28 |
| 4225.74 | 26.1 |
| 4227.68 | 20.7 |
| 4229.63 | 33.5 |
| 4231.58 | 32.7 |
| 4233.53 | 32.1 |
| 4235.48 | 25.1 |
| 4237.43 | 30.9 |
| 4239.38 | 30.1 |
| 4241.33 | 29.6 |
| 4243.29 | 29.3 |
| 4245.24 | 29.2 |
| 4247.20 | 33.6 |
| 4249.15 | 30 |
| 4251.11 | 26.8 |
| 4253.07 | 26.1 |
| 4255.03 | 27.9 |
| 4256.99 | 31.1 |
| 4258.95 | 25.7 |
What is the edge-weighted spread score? 21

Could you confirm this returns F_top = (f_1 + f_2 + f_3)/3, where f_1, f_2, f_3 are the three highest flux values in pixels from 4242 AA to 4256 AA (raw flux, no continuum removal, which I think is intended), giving 31.0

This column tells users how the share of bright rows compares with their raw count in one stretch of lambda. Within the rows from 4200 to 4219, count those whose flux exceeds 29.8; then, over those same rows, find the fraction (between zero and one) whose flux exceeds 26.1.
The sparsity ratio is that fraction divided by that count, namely 0.50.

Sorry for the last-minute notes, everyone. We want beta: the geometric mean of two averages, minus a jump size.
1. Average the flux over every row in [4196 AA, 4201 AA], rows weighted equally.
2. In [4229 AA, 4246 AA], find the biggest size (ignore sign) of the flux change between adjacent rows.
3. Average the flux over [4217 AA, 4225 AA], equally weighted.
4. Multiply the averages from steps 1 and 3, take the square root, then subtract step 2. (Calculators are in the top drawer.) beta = 21.3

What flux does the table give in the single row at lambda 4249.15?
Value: 30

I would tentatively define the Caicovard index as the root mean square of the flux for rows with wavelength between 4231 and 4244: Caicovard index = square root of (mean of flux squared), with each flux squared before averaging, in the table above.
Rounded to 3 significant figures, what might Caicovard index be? 30.1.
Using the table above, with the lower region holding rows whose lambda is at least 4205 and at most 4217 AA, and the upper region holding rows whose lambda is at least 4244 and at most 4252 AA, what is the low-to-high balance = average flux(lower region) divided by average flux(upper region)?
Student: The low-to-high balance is 0.86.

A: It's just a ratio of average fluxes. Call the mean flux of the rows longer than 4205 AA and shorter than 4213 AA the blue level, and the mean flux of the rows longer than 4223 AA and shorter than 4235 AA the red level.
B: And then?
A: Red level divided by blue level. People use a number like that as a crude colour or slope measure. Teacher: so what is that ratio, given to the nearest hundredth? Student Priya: 1.08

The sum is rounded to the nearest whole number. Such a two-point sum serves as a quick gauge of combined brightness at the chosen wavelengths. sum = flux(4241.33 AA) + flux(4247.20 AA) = 63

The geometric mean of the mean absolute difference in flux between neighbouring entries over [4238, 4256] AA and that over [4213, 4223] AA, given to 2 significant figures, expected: 2.9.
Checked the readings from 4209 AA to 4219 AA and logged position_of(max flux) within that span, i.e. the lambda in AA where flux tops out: 4217.96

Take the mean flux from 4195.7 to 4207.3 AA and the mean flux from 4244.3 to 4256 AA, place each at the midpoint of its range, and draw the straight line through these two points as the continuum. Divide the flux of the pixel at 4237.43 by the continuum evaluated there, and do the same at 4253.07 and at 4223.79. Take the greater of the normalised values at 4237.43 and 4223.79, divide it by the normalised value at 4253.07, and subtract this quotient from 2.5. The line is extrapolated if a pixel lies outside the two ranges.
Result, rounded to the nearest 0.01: 1.25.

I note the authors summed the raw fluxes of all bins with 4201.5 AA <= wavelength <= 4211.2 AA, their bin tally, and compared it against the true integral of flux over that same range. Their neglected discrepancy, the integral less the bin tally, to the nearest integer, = 115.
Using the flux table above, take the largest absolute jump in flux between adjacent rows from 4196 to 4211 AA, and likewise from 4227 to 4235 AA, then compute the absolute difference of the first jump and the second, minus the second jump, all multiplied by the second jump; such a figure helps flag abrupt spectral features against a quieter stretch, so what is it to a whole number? -37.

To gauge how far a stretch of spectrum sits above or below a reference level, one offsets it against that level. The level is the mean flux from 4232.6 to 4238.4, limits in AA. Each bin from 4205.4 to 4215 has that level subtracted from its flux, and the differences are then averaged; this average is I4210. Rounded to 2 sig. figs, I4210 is -3.7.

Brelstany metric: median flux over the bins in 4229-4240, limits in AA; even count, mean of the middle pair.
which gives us 31.5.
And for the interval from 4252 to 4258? 27.9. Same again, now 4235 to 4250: 29.8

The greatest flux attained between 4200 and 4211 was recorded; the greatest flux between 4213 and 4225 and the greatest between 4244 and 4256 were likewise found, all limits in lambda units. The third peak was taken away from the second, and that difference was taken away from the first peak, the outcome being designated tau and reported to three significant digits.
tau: 25.4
